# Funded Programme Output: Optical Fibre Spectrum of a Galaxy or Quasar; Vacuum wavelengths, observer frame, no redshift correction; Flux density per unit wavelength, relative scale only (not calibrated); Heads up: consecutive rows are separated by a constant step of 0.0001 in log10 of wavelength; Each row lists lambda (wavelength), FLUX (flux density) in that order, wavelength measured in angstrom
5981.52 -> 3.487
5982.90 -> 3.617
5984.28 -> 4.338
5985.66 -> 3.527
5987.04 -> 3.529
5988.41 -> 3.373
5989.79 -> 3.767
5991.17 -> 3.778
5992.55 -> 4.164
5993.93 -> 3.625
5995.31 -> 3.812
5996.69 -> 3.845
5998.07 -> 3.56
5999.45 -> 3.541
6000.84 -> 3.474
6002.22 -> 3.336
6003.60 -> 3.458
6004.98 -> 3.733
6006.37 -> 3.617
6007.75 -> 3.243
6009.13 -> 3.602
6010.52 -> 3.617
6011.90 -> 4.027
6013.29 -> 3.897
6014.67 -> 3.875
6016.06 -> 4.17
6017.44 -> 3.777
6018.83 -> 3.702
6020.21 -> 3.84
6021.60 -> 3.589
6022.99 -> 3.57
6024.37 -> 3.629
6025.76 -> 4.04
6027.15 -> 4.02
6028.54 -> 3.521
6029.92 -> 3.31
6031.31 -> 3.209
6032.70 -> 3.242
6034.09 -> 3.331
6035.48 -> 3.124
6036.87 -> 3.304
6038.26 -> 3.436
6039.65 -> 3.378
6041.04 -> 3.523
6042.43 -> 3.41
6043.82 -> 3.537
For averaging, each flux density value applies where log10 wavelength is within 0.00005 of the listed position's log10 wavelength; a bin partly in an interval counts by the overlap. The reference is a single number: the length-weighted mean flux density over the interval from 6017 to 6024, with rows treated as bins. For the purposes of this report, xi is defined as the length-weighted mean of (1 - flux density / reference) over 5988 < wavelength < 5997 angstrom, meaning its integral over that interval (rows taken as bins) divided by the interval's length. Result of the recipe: -0.02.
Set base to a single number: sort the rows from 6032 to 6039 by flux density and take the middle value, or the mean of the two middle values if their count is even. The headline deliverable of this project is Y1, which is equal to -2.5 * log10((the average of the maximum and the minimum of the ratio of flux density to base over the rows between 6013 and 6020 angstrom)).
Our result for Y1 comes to -0.19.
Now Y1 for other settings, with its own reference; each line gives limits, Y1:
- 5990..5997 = -0.18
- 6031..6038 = 0.03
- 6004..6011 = -0.06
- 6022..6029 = -0.15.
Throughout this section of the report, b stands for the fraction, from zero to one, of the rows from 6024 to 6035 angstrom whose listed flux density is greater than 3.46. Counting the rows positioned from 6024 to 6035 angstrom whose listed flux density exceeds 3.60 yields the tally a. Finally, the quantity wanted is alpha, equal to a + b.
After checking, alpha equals 3.5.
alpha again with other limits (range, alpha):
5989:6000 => 7.0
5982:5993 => 5.9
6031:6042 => 0.1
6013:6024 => 7.0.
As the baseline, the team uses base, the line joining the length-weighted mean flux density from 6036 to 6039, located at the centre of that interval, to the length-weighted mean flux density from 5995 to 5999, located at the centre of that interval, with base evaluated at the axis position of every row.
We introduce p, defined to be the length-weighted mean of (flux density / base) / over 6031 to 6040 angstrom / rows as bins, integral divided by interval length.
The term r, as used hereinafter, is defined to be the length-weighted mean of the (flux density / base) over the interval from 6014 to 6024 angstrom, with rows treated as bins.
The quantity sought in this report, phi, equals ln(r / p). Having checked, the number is 0.10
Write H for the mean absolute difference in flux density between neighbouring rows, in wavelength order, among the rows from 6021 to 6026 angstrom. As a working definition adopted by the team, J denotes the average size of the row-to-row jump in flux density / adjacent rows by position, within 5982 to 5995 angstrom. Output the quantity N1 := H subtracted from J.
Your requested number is 0.21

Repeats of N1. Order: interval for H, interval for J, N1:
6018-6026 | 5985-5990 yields 0.01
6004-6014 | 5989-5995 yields 0.08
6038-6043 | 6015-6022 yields 0.11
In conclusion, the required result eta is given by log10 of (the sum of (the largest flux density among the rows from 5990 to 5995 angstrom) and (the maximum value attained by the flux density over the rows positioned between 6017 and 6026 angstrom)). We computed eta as 0.914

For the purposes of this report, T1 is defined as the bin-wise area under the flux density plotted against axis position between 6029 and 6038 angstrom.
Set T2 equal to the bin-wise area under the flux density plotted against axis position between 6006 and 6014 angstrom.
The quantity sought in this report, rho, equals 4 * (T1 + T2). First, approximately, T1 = 29.4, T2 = 29.4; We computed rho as 235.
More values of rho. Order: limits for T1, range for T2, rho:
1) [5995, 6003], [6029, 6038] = 232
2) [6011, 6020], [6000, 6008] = 252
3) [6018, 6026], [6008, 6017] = 257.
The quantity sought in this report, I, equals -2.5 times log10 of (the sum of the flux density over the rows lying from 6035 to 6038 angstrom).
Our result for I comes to -2.0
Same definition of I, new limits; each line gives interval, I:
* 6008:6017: -3.4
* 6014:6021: -3.2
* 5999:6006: -3.1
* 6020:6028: -3.4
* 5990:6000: -3.6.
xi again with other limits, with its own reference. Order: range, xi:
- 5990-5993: -0.06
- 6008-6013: -0.01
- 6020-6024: 0.01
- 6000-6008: 0.05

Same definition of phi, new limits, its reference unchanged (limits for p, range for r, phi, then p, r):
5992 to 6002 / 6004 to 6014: 0.02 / 0.991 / 1.02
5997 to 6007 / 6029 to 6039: 0.01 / 0.963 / 0.97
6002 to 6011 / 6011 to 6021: 0.12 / 0.968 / 1.10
